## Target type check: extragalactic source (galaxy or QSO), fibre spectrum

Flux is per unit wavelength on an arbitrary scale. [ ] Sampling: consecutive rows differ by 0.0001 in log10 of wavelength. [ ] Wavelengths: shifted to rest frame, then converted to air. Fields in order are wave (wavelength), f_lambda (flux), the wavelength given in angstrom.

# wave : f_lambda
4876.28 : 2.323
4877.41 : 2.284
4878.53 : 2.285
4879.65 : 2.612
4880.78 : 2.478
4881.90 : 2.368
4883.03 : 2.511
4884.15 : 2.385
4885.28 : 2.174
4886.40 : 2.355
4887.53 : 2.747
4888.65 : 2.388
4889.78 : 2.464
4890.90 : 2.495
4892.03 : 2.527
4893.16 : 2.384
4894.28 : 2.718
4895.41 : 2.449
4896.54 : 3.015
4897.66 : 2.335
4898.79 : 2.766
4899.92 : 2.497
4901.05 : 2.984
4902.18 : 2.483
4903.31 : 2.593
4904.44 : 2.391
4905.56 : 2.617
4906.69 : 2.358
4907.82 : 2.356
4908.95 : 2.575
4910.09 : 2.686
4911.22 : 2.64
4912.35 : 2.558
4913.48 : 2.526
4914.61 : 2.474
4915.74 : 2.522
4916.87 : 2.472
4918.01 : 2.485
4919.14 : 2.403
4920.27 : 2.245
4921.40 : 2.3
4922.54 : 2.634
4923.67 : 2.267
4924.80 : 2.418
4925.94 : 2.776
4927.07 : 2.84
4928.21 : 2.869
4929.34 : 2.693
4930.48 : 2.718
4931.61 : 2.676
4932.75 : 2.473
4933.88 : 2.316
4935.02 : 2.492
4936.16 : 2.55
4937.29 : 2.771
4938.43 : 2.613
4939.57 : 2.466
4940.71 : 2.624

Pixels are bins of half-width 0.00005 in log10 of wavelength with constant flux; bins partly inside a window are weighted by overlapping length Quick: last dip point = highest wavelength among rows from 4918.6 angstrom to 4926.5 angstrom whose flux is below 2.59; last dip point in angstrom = 4924.80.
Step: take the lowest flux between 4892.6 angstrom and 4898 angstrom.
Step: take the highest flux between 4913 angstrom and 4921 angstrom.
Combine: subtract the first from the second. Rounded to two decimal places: 0.19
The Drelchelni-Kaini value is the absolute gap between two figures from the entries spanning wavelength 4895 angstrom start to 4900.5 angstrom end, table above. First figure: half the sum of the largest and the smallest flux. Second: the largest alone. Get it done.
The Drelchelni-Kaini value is 0.340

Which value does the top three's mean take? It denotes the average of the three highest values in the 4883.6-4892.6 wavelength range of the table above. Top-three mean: 2.59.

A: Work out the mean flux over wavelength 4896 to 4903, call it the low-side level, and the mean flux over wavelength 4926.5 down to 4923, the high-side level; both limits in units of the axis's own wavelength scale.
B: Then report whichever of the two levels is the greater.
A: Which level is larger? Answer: 2.68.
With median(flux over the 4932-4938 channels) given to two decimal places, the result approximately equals 2.49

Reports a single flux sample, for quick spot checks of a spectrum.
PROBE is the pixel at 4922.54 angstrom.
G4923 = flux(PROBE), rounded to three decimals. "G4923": 2.634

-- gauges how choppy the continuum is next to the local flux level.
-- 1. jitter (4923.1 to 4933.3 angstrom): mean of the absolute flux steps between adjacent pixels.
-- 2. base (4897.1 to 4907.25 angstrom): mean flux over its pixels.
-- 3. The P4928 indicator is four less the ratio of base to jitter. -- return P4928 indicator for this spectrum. -16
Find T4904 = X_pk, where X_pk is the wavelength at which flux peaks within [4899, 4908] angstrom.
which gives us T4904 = 4901.05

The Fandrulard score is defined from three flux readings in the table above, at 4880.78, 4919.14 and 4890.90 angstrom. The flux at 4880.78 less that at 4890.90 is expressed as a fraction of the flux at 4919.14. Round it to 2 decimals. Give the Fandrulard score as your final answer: -0.01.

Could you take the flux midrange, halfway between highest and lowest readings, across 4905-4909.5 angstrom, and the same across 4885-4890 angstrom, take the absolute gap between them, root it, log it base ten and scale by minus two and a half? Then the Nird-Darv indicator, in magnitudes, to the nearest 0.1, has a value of 2.0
